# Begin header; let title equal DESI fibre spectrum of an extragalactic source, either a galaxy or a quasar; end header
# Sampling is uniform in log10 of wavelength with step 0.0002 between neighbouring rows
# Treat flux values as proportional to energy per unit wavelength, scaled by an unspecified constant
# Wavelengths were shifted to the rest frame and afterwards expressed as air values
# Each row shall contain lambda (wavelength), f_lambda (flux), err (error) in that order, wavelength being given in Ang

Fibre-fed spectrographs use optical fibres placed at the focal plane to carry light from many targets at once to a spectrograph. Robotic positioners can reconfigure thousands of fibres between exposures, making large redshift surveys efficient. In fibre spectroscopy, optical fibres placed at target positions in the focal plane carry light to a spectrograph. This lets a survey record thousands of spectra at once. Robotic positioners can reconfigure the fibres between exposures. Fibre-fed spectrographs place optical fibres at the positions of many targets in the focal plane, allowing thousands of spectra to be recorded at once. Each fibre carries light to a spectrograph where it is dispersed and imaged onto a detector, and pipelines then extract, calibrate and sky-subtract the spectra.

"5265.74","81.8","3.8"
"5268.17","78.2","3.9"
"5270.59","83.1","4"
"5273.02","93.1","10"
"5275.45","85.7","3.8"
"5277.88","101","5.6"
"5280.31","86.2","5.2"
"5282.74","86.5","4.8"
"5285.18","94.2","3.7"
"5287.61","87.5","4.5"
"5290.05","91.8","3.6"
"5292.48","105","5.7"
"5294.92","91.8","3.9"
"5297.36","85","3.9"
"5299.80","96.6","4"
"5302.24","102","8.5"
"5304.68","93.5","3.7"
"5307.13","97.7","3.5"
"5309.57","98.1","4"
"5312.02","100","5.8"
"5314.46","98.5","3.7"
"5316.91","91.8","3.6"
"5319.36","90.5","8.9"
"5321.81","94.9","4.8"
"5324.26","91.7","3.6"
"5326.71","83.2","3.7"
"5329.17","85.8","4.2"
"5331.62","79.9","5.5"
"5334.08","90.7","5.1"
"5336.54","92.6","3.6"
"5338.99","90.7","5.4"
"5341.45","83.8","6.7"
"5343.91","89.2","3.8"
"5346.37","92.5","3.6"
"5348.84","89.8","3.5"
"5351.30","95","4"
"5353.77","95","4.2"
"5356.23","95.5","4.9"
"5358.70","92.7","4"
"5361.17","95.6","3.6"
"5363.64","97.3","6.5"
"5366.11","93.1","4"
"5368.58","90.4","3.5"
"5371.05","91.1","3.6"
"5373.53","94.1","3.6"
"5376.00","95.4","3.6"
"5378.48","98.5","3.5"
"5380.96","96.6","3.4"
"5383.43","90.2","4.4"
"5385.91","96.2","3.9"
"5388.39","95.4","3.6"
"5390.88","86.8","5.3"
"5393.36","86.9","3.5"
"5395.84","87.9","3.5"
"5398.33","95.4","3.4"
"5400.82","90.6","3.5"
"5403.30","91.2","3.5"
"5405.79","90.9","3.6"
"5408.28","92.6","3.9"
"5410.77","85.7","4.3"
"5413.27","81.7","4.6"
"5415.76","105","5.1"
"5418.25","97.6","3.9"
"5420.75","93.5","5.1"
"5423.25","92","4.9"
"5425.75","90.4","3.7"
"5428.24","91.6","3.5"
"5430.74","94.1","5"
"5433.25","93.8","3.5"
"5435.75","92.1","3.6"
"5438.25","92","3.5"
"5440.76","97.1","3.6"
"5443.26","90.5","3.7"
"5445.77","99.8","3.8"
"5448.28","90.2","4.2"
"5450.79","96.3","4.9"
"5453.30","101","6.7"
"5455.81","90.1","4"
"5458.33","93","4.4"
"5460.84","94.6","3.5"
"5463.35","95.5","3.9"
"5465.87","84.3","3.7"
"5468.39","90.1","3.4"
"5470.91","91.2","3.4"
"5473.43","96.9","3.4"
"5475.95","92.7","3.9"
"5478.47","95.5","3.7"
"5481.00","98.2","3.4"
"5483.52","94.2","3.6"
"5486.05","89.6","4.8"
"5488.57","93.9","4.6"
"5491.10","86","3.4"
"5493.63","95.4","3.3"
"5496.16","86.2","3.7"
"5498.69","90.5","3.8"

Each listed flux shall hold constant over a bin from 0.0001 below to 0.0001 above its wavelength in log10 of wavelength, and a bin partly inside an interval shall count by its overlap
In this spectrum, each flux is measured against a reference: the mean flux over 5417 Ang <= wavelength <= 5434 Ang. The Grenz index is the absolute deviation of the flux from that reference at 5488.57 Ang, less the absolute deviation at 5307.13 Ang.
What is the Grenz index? -3.8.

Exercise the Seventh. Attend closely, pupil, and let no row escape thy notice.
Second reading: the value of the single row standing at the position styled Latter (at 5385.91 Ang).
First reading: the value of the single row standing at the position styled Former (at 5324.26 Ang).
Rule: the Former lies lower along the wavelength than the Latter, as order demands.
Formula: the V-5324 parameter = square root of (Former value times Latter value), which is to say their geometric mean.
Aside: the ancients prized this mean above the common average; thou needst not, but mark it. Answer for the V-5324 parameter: 93.9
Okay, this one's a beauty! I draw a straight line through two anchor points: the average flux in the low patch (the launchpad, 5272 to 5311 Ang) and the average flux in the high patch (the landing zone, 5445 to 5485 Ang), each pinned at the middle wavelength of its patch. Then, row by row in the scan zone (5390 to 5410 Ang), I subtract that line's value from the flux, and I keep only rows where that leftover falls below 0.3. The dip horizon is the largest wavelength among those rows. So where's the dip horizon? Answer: 5408.28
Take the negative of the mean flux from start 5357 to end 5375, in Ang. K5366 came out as -93.5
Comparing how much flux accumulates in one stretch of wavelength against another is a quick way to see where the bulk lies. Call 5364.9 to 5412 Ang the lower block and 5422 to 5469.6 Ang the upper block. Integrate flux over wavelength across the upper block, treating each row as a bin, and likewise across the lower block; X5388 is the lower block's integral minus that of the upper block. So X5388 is -95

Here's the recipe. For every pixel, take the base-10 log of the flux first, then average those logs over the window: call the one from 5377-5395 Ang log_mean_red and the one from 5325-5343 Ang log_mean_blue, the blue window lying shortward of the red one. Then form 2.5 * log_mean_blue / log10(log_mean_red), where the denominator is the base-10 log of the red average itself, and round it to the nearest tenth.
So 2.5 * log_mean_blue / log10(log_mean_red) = 16.5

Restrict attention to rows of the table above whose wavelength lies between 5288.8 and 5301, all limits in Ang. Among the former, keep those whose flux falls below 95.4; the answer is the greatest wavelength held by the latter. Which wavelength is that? 5297.36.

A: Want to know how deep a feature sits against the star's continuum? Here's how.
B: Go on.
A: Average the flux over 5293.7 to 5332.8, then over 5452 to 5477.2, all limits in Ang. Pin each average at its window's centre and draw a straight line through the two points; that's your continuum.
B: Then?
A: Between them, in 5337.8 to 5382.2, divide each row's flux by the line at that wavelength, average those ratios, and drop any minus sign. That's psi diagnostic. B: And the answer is 1.005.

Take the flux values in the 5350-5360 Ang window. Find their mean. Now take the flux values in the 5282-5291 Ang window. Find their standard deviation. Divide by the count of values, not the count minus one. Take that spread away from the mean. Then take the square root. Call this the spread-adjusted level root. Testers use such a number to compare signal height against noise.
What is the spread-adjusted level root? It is 9.56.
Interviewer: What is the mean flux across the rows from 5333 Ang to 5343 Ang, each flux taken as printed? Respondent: 89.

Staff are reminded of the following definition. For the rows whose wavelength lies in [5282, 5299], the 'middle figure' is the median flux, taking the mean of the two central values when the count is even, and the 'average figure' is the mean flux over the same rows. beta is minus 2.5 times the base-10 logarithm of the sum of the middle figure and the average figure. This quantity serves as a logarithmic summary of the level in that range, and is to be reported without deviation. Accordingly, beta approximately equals -5.66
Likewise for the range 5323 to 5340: -5.63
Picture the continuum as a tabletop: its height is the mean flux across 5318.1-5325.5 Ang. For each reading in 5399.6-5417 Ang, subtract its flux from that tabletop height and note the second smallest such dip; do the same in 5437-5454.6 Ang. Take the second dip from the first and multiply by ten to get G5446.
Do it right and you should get 72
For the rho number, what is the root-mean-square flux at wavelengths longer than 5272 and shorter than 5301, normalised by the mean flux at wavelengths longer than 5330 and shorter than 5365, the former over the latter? 1.01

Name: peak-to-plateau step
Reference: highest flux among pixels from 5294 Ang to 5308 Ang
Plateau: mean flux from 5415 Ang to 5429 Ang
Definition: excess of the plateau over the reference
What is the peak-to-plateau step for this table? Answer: -7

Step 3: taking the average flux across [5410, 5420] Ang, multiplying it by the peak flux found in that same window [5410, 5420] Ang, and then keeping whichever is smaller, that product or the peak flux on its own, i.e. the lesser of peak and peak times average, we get 105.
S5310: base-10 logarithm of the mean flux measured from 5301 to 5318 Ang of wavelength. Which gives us 1.99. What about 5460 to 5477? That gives 1.96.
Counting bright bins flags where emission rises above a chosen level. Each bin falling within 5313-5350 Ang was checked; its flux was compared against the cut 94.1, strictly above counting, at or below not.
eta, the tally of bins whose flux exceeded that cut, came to 2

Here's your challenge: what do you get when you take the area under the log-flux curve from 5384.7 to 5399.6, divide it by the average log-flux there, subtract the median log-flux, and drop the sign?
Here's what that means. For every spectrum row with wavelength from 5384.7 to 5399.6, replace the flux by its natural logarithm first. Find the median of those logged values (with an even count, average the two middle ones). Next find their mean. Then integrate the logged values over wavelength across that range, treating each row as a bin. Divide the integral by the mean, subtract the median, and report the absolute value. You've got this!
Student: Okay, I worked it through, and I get 10.38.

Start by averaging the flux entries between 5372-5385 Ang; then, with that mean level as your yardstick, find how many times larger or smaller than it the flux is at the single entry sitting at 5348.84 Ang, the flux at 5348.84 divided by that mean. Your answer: 0.946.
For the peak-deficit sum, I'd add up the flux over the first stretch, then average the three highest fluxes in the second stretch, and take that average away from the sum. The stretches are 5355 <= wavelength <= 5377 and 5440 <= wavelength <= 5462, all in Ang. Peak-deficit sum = 746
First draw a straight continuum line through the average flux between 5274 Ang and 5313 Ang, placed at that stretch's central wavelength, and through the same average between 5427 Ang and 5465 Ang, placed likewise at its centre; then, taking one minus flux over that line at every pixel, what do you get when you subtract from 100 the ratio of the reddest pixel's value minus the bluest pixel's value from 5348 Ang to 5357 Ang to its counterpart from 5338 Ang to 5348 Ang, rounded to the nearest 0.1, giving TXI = 96.8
